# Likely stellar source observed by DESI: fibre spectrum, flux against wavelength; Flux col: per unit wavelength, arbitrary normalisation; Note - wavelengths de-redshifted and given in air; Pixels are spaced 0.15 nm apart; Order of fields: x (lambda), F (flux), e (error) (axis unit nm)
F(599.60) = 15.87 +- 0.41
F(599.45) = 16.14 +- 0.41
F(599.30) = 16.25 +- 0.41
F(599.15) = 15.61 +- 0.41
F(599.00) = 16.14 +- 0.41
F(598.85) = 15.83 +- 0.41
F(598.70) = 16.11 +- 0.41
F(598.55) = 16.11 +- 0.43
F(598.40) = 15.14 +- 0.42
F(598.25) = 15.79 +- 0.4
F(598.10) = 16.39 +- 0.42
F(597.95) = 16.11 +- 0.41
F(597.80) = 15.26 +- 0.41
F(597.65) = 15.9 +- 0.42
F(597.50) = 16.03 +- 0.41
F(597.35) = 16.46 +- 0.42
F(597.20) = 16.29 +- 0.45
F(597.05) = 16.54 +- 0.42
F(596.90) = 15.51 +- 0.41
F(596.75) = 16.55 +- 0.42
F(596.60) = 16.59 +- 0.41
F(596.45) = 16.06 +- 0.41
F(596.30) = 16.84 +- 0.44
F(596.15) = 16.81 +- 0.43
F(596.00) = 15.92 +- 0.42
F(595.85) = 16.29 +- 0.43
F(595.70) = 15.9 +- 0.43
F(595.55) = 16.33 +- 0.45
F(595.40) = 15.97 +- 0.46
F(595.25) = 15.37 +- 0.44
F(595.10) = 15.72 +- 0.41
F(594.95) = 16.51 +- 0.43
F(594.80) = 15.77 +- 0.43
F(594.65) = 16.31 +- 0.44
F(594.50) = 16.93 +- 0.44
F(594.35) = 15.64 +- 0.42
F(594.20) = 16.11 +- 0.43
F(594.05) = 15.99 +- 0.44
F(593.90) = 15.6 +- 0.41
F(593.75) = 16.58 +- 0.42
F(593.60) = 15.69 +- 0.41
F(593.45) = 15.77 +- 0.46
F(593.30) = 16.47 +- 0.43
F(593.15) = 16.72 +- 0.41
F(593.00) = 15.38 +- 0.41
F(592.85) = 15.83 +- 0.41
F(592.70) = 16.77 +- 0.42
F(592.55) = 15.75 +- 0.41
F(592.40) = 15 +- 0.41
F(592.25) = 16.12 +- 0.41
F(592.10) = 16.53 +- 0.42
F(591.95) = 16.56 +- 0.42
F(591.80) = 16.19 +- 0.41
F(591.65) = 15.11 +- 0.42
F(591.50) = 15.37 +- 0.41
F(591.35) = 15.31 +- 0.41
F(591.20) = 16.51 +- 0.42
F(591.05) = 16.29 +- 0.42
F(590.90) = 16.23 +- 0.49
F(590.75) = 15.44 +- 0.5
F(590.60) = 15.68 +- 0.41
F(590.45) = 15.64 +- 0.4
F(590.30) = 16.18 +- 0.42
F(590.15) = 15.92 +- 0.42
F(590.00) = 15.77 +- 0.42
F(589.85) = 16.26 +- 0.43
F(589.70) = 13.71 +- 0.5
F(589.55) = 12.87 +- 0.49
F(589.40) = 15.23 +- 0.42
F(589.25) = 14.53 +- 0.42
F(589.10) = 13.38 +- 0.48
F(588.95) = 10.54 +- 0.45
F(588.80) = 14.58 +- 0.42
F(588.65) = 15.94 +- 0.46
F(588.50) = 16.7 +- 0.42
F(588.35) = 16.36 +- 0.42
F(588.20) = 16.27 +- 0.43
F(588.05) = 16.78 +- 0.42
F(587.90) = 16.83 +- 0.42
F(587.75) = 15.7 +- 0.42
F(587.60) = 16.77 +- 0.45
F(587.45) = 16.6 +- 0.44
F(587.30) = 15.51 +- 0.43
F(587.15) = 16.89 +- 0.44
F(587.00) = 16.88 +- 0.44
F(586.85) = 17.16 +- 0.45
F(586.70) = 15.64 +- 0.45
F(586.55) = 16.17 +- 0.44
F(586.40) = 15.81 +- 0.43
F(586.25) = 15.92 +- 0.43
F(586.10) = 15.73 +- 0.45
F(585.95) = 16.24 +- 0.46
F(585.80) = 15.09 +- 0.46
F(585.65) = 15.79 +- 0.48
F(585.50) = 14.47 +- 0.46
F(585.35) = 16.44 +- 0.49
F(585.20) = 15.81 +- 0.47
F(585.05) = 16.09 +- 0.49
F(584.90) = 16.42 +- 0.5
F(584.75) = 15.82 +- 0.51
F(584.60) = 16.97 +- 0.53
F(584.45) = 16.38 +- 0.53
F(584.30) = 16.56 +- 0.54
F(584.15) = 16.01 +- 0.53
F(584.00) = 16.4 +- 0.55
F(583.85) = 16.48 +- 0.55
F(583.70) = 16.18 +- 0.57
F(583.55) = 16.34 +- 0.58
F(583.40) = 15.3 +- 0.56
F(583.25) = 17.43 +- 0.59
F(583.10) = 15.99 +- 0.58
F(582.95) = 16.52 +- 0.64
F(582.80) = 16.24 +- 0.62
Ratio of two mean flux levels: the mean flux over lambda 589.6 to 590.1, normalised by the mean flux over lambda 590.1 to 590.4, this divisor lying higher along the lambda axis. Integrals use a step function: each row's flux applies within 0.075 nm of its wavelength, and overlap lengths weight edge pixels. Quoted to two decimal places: 0.95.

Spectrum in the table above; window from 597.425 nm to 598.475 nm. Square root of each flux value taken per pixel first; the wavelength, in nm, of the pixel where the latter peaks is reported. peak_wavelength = 598.10 nm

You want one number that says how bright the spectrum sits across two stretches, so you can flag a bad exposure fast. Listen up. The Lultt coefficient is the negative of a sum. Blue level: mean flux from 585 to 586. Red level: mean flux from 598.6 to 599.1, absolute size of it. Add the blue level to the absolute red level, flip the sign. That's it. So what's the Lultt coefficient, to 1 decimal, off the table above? -31.7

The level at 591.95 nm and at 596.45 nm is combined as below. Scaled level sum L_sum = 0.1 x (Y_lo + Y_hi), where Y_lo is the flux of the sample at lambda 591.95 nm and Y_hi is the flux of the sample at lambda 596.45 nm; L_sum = 3.26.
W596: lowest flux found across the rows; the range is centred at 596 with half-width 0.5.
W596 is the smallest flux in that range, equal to 15.9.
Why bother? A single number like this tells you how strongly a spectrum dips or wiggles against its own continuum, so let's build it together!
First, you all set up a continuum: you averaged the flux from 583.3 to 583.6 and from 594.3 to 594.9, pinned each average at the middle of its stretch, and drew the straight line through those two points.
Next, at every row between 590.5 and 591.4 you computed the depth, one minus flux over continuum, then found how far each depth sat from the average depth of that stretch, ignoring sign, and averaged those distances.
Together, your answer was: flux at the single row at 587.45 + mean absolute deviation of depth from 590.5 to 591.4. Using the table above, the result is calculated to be 16.6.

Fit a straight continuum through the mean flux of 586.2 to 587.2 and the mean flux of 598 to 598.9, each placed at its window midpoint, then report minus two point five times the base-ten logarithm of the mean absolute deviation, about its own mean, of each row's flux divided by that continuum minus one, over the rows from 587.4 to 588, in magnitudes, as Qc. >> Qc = 4.06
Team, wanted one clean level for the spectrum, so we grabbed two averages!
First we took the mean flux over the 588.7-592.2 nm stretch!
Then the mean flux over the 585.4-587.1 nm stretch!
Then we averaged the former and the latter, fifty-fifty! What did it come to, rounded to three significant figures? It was 15.6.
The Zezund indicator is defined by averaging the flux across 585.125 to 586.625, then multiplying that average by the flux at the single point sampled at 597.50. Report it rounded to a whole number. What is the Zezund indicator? 252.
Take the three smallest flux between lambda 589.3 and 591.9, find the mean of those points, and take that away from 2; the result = -11.9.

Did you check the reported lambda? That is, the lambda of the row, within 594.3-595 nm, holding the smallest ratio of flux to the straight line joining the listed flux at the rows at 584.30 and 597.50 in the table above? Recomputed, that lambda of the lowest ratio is 594.35 nm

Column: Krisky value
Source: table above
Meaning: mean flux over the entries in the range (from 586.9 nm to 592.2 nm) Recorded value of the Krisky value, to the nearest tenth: 15.6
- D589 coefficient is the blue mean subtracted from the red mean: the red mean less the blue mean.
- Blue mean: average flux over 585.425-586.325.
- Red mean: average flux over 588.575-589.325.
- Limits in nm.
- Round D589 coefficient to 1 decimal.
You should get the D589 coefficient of -1.7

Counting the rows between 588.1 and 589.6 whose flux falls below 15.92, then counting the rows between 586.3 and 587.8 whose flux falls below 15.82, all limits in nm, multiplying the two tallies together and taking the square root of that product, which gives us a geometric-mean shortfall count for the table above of 4.9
